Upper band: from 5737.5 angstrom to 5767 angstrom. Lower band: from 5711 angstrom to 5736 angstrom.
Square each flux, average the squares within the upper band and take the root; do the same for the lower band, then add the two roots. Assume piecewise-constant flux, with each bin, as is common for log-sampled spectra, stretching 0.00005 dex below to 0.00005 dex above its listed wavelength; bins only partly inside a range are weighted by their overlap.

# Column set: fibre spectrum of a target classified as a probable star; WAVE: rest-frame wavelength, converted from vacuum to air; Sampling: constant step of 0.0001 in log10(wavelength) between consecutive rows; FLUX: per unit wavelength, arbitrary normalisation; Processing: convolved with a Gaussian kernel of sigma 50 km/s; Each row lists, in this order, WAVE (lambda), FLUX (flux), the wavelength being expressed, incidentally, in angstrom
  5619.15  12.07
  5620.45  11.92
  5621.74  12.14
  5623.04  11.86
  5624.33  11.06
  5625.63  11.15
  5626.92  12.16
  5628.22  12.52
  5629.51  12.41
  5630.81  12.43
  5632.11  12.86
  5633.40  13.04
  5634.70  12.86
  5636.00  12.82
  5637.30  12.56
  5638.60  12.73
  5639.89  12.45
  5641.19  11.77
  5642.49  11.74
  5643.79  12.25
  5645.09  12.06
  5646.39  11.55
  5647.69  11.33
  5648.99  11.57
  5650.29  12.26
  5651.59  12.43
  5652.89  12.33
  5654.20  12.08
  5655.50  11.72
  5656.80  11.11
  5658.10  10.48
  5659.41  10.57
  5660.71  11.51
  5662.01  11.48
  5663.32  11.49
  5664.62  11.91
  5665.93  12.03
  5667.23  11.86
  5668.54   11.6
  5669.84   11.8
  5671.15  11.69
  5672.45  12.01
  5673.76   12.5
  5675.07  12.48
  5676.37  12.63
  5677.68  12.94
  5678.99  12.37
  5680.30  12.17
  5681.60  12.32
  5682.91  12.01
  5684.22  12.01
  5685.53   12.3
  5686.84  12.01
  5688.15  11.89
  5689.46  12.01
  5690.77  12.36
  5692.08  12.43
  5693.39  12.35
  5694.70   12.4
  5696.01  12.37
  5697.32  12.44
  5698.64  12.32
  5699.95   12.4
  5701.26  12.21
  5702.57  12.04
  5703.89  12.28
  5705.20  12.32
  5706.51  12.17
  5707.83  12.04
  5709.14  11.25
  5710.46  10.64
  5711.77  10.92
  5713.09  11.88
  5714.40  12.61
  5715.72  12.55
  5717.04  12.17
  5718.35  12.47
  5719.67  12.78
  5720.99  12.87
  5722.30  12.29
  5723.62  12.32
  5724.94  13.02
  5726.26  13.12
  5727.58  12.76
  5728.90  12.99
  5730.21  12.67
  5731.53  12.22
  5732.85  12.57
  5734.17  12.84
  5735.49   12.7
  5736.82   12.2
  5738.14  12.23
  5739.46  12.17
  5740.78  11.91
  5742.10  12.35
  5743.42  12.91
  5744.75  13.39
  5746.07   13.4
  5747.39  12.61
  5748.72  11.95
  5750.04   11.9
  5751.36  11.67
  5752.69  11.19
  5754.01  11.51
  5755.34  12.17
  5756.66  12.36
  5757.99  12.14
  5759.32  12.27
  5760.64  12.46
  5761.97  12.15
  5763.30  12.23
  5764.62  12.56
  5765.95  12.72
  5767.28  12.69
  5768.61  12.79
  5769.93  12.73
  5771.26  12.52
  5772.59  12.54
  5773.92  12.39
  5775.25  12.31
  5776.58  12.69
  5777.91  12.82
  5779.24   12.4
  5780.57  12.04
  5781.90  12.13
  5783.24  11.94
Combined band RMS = 24.8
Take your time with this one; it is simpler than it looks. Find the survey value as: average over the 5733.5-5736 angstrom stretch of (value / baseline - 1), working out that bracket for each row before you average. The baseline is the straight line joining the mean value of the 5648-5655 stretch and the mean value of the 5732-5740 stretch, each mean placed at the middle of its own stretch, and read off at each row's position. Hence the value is 0.03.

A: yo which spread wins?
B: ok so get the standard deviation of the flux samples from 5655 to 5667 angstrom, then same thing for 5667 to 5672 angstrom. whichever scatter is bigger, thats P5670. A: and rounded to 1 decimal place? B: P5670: 0.5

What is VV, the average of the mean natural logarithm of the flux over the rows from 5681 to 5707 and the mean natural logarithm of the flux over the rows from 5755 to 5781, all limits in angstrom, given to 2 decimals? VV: 2.51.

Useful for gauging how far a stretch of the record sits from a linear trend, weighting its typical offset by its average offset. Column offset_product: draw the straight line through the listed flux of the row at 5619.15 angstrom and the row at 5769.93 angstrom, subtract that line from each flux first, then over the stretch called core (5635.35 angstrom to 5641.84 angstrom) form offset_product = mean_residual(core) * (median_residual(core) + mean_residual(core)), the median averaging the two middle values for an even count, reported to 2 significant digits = 0.22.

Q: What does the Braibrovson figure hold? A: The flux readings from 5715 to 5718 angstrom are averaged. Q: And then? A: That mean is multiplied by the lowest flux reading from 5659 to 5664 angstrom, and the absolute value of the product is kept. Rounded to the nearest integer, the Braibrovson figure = 131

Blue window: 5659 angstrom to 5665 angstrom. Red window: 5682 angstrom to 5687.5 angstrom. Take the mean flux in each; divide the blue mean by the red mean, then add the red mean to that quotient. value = 13.0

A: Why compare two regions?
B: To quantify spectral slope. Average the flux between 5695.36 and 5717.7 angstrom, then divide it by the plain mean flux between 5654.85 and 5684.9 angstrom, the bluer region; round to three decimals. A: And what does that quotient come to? 1.015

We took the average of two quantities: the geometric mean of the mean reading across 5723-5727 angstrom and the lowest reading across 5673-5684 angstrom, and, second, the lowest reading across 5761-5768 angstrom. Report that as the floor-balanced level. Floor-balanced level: 12.28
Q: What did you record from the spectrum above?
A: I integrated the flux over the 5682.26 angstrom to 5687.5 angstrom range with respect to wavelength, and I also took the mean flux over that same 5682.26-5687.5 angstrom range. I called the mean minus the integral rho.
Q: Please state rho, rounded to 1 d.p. -51.2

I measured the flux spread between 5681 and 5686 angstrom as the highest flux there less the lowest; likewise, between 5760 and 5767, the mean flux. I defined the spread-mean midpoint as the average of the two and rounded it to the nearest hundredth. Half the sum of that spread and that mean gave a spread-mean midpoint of 6.37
